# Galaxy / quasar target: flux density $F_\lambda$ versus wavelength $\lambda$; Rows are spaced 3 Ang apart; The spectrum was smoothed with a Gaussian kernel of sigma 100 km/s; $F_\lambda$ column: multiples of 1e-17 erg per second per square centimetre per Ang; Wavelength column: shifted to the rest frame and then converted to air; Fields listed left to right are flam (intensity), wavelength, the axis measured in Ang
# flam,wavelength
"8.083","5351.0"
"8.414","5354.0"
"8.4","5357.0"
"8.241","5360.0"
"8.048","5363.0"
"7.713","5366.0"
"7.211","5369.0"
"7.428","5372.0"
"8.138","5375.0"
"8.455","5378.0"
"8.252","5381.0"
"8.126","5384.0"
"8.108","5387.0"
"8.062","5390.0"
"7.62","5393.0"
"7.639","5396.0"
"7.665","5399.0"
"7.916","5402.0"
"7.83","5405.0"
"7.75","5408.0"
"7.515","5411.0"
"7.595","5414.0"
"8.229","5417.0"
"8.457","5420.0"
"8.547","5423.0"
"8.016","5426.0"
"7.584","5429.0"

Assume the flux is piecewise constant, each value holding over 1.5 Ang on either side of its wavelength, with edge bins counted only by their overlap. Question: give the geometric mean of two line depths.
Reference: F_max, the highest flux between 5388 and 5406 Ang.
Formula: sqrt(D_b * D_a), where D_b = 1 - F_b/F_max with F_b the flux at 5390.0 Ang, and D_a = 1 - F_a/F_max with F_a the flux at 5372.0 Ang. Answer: 0.00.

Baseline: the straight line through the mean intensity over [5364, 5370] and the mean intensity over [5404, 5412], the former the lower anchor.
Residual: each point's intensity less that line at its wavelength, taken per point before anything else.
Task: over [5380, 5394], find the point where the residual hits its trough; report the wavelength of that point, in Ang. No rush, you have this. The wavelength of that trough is 5393.0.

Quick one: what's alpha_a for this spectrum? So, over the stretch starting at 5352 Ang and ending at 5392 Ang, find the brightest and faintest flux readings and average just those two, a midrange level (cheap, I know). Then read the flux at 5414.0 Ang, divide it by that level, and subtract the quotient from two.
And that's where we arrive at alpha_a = 1.030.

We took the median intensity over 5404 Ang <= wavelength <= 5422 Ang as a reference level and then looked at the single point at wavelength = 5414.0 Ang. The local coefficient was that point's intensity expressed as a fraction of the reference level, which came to 0.97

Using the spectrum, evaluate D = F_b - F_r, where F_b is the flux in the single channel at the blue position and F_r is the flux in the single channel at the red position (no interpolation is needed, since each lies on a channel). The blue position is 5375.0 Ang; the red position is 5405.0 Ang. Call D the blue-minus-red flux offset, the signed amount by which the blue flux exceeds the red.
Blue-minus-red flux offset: 0.3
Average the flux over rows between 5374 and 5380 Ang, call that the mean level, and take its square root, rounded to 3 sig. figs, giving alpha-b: 2.88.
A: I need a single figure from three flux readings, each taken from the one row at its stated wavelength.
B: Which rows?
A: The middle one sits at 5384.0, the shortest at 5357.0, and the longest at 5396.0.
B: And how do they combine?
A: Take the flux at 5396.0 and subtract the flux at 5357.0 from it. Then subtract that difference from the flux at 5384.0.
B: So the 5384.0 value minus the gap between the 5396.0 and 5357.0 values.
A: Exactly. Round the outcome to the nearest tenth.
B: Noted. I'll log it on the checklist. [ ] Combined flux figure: 8.9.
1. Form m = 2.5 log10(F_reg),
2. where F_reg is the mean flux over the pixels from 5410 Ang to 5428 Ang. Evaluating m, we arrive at 2.266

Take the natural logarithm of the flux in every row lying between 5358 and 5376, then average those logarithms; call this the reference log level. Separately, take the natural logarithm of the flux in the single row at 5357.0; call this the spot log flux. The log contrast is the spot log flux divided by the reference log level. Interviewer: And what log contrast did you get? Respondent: 1.04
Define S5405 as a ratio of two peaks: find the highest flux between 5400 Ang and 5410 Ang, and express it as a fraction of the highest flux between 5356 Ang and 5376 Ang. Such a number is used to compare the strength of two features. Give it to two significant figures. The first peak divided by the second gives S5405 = 0.94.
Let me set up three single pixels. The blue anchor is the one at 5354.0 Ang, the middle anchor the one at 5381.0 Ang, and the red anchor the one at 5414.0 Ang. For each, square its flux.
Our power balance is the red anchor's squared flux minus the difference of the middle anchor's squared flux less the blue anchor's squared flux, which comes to 60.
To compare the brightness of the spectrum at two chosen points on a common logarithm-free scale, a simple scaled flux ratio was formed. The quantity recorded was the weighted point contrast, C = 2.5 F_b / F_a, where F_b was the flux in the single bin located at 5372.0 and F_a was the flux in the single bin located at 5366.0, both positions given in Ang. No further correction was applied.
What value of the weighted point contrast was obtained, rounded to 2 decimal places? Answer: 2.41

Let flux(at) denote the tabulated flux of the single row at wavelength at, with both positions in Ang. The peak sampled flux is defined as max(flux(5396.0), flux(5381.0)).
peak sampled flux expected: 8.3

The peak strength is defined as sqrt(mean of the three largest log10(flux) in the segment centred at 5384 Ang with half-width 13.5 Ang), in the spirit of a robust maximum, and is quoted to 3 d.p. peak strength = 0.958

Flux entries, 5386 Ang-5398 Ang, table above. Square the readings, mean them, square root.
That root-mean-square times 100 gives 786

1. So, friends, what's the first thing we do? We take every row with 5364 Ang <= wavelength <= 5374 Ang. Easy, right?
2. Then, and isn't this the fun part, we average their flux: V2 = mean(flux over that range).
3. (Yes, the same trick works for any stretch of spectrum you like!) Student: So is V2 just 7.5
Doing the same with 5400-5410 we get 7.8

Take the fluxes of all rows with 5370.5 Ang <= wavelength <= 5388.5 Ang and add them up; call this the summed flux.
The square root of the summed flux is 6.96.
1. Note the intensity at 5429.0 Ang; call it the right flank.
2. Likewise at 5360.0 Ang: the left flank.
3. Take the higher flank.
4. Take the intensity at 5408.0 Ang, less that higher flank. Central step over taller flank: -0.49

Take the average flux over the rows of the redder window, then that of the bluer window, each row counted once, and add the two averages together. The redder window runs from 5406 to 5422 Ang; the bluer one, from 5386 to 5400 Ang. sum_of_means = 15.7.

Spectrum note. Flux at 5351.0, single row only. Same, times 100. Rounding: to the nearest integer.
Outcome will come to 808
